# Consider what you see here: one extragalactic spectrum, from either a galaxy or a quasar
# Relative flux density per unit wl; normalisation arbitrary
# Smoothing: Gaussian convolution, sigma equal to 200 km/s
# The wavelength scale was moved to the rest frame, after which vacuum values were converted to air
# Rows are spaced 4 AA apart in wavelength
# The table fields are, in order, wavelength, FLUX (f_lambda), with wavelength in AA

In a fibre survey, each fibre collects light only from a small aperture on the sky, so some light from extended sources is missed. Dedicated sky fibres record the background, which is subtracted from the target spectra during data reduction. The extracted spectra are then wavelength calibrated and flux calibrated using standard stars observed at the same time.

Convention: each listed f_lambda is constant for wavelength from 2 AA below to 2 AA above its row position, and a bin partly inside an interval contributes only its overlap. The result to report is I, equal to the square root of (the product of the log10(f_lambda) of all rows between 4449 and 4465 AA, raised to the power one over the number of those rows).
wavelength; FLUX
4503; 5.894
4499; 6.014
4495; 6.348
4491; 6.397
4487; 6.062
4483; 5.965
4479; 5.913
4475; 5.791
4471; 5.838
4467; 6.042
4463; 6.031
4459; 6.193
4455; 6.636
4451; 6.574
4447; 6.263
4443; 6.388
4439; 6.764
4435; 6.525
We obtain 0.896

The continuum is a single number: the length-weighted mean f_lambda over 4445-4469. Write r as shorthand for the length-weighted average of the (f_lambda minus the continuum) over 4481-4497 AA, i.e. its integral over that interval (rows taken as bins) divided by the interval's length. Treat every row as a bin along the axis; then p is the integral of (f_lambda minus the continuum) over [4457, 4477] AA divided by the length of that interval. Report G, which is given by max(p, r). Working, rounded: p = -0.31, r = -0.10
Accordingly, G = -0.1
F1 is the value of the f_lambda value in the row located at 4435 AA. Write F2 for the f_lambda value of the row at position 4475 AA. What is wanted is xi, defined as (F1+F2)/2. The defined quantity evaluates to 6.16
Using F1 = 6.525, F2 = 5.791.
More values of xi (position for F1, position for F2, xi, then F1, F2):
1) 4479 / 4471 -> 5.88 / 5.913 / 5.838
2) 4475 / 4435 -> 6.16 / 5.791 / 6.525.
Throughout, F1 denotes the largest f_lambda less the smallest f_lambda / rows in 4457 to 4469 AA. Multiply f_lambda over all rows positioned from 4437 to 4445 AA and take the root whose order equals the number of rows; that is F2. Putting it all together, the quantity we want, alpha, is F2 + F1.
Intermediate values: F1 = 0.2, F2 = 6.6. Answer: 6.74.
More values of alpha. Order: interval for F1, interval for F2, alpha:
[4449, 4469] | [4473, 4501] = 6.67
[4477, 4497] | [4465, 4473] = 6.42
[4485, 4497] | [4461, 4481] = 6.26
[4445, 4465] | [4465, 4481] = 6.50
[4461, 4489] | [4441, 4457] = 6.73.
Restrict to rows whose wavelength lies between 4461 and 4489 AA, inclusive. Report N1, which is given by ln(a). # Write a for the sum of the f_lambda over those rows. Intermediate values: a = 41.6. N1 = 3.7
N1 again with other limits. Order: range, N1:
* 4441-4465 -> 3.6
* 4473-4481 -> 2.5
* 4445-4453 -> 2.6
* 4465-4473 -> 2.5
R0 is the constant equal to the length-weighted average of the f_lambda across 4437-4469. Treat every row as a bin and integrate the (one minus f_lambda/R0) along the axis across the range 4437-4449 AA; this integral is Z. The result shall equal -0.2 AA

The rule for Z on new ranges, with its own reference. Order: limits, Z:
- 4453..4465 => 0.1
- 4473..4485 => 0.9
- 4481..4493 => 0.4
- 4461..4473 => 0.7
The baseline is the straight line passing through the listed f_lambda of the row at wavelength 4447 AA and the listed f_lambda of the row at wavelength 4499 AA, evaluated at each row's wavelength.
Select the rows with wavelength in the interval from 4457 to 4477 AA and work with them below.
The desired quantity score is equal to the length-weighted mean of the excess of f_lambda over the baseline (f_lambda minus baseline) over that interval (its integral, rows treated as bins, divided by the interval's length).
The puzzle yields -0.19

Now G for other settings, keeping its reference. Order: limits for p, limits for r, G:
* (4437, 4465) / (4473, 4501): 0.1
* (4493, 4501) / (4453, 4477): -0.1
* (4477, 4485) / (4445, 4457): 0.2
